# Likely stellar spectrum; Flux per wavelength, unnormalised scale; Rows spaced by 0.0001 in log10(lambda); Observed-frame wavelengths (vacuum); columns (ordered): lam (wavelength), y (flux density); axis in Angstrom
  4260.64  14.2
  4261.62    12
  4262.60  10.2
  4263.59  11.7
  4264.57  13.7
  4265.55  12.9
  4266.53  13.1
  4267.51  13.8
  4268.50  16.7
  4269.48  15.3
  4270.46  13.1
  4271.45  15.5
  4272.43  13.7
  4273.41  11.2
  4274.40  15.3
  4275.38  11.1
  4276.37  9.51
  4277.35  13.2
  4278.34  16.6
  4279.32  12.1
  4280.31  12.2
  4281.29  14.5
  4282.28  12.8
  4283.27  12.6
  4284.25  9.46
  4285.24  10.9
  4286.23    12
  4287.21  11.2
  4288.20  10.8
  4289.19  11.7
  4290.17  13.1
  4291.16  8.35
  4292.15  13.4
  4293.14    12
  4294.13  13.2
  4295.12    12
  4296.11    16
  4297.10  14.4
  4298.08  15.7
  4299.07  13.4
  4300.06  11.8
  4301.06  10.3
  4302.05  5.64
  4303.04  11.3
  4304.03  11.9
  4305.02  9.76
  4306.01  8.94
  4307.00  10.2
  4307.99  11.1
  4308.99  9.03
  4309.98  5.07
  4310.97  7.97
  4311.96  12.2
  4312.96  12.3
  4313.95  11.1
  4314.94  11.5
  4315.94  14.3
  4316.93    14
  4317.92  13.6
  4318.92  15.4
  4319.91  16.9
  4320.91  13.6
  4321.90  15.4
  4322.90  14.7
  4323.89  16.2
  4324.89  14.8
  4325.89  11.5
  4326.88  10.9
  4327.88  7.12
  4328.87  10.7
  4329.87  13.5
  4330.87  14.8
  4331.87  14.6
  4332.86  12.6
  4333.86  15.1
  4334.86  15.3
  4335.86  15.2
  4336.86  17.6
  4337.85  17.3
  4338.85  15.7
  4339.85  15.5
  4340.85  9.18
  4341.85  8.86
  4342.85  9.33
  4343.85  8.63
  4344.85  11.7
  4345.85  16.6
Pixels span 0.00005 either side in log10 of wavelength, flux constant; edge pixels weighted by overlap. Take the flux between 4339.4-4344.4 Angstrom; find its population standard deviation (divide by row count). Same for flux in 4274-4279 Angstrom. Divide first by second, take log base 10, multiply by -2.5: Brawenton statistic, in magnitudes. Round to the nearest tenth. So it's 0.0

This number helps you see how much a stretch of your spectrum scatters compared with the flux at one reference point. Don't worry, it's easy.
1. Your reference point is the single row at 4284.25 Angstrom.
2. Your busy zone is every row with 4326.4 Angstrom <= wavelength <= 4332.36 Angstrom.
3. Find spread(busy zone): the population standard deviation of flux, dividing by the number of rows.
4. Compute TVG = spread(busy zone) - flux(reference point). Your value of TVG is -6.8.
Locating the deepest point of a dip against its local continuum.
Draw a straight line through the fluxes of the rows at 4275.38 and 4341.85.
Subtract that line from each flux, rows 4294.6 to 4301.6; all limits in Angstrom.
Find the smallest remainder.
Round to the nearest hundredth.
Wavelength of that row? 4301.06 Angstrom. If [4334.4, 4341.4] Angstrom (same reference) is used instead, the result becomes 4340.85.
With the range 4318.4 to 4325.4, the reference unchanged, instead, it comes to 4320.91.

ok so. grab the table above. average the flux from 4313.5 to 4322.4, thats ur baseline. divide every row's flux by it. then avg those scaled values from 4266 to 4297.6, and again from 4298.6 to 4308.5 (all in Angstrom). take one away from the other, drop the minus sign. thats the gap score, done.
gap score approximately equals 0.17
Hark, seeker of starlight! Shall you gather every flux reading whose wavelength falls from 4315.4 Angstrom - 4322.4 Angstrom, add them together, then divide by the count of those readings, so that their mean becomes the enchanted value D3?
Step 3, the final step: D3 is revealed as 14.7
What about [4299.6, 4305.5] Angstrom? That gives 10.1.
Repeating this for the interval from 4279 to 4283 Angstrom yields 12.9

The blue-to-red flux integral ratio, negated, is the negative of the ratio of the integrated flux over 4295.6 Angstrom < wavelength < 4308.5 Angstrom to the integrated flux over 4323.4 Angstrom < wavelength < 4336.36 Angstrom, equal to -0.87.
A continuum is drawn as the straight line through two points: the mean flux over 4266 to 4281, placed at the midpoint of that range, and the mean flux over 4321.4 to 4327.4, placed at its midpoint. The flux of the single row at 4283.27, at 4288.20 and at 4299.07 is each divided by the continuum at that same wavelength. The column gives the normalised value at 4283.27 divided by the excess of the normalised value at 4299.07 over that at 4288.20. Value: 5.0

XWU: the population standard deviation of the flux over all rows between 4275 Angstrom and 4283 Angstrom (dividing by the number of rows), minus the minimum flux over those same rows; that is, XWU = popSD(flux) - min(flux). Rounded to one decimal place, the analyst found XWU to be -7.5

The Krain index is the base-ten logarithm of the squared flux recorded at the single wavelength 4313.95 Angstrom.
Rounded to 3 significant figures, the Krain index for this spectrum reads 2.09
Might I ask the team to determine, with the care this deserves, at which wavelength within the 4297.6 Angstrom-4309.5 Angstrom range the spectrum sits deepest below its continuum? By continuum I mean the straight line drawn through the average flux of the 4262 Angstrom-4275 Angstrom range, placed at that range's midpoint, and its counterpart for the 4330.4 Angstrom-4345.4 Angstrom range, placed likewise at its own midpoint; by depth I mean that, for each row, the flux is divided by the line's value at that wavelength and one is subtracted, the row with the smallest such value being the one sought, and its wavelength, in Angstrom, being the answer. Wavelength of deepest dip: 4302.05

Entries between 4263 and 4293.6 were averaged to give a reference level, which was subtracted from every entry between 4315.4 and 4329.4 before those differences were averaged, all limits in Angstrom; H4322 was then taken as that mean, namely 0.8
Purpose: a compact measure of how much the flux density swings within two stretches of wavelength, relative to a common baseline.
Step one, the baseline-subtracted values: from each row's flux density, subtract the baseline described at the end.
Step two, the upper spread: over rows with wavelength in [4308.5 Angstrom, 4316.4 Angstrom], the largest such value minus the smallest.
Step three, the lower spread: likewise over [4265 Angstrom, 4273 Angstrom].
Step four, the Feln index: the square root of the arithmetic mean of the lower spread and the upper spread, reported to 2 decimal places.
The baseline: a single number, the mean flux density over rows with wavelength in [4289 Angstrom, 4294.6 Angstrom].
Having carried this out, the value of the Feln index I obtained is 2.55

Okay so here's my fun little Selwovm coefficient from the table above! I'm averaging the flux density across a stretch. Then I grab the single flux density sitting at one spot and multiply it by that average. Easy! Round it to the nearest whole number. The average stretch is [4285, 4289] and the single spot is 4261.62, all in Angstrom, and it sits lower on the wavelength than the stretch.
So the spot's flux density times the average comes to 135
